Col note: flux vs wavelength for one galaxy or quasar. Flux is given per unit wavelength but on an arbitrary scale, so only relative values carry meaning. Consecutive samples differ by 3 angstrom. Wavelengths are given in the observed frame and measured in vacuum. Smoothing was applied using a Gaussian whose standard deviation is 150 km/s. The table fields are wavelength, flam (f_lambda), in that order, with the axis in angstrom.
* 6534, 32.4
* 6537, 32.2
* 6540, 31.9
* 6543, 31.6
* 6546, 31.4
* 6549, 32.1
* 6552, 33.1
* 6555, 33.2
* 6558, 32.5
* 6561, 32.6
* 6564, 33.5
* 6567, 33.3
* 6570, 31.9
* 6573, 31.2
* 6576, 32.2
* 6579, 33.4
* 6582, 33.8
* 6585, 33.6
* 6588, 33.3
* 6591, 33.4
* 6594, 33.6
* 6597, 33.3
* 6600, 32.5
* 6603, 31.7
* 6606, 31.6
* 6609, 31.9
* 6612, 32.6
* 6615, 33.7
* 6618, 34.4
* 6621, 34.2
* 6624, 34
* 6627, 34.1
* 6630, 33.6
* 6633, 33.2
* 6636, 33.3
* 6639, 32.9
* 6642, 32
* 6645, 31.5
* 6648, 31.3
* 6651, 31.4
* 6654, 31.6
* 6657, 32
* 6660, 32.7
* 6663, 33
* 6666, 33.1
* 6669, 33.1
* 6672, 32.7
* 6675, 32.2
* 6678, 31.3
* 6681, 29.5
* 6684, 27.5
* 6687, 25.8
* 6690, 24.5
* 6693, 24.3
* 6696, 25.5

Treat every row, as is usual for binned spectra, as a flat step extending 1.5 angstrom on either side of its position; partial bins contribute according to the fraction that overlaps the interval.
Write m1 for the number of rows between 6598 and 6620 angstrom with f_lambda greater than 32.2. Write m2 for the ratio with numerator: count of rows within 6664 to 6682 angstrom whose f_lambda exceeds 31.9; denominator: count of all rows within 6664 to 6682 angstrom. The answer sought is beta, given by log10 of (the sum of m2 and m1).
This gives 0.67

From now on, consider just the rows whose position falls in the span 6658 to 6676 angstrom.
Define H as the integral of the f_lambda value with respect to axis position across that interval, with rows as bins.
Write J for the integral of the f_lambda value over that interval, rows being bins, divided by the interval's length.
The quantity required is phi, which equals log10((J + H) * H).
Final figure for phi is 5.566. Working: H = 590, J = 32.79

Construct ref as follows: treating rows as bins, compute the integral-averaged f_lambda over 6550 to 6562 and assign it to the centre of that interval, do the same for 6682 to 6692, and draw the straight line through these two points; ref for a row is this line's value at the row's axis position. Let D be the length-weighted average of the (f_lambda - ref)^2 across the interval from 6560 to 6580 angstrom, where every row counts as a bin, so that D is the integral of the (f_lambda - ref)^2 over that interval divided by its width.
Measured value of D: 1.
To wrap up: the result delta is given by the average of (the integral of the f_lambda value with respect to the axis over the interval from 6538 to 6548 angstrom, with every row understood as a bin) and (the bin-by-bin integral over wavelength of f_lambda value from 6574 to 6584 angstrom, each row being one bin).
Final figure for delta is 324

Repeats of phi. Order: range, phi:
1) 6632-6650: 5.553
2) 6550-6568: 5.571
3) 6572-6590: 5.570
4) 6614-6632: 5.597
